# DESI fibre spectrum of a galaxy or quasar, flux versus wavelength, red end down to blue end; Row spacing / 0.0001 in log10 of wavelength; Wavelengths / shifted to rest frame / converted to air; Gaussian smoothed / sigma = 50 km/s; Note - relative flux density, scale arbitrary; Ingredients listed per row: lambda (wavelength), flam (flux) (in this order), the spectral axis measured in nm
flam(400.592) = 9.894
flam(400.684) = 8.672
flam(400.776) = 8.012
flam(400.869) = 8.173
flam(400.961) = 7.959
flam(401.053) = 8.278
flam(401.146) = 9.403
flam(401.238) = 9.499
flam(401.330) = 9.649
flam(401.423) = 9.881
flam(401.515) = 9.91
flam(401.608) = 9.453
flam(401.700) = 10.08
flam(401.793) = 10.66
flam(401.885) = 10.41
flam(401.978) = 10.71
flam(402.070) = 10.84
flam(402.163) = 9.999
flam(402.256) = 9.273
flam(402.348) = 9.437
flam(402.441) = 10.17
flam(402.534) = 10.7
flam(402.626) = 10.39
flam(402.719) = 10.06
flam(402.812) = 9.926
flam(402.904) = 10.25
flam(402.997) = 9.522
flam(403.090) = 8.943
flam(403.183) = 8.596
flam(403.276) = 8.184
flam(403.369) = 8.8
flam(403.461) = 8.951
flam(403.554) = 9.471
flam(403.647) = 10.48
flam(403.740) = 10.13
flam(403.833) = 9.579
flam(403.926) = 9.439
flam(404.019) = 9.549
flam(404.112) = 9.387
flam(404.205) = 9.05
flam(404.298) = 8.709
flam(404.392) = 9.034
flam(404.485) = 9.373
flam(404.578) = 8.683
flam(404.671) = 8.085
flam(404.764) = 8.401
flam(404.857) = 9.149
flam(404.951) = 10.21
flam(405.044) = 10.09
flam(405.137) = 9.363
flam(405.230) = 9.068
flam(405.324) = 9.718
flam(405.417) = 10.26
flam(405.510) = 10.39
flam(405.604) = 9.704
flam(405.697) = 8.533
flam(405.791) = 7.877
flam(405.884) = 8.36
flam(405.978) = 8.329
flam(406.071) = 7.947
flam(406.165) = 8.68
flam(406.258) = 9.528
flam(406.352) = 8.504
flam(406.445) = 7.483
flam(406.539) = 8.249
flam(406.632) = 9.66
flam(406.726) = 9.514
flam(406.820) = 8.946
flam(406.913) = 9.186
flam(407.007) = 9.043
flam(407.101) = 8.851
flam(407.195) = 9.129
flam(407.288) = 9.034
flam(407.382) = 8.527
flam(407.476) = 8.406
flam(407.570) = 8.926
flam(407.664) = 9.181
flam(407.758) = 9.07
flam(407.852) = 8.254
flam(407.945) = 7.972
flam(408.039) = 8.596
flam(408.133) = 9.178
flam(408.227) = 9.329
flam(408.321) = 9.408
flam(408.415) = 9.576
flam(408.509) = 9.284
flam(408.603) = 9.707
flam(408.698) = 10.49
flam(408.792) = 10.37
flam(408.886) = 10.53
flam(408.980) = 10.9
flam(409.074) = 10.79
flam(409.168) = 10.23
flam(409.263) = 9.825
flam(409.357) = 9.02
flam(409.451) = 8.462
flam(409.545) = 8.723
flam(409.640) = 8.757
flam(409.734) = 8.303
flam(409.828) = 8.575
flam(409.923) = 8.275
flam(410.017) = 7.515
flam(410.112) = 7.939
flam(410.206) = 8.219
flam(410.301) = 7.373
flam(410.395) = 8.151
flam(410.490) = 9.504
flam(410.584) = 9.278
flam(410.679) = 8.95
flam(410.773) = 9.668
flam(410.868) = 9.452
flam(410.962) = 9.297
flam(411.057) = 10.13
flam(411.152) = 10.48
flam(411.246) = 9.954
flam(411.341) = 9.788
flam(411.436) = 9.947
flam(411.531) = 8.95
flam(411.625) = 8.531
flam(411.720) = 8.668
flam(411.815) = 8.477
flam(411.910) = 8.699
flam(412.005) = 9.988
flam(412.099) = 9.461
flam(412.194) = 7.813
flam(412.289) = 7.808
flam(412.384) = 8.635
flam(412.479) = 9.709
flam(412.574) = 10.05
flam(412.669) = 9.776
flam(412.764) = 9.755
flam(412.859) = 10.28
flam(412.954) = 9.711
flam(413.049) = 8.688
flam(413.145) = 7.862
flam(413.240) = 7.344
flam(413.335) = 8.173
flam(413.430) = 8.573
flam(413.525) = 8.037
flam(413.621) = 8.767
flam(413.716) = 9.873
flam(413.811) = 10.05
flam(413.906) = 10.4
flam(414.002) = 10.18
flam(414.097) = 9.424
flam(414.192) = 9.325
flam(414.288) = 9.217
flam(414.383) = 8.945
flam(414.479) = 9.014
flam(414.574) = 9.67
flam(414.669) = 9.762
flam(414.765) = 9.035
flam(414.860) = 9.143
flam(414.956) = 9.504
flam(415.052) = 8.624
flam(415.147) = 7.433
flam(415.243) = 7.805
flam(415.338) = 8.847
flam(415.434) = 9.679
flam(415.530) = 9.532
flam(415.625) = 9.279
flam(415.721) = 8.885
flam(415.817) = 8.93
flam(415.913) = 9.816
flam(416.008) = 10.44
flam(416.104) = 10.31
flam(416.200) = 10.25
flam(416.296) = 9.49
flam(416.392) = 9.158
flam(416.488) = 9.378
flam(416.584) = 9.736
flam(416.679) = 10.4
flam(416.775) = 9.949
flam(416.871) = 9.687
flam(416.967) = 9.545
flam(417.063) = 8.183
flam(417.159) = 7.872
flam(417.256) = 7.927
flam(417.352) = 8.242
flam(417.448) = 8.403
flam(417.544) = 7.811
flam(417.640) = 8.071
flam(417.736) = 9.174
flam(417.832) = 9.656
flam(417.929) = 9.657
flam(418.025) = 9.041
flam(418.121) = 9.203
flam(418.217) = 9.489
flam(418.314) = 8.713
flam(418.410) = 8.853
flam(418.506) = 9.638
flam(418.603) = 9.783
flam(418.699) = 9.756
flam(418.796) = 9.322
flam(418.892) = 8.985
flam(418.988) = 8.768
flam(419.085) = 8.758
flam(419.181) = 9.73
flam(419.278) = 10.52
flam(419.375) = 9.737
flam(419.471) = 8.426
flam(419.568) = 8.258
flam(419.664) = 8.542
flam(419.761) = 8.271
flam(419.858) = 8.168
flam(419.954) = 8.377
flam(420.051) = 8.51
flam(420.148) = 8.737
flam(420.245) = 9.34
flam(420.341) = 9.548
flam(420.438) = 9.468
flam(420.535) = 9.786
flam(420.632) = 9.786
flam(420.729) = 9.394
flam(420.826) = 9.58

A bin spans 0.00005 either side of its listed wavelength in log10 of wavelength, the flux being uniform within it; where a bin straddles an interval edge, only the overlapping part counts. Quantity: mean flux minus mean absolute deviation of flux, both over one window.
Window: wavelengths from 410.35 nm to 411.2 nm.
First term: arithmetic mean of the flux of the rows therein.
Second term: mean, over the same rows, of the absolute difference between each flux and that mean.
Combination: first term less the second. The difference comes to 9.0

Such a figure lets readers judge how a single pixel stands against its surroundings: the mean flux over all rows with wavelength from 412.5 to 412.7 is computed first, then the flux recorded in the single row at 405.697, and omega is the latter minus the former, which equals -1.4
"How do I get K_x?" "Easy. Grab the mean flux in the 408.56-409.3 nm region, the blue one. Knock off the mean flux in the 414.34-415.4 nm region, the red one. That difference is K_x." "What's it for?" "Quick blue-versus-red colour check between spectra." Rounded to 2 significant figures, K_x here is 1.5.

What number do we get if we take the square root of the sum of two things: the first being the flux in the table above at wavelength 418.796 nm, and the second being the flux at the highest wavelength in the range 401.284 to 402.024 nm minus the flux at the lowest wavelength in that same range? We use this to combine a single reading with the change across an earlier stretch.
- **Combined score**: 3.22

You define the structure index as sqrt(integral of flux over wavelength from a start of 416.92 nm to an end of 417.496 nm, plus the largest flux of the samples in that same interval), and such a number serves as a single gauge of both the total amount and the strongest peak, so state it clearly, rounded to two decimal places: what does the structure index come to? 3.79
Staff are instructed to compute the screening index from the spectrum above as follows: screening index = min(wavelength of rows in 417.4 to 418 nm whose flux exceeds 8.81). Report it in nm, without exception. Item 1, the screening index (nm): 417.736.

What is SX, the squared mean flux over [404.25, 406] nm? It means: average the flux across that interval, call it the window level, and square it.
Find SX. 83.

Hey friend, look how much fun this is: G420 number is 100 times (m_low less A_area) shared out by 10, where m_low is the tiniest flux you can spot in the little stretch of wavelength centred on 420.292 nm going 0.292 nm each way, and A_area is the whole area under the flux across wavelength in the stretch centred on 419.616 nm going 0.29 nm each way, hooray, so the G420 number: 35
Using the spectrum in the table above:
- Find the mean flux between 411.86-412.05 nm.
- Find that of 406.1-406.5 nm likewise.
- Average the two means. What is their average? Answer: 8.9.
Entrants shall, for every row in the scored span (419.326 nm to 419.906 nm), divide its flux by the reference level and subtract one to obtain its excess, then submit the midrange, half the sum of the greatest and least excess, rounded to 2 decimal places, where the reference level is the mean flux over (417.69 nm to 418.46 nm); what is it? -0.03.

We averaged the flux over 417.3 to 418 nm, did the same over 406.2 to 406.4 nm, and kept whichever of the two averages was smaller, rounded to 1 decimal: 8.7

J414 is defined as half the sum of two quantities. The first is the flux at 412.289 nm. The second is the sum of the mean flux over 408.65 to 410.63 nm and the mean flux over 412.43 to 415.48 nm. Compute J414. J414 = 13.0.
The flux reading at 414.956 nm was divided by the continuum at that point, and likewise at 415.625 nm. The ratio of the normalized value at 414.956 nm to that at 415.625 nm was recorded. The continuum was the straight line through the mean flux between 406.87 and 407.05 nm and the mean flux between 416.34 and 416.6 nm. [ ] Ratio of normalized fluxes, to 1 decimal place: 1.0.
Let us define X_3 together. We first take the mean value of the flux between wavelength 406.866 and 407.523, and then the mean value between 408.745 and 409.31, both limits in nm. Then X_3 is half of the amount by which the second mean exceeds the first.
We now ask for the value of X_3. 0.78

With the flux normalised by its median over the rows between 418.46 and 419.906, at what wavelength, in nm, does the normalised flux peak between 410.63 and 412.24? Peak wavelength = 411.152 nm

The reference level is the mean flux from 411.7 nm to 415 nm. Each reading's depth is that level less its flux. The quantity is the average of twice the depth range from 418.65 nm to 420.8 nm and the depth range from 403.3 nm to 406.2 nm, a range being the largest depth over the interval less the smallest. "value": 3.7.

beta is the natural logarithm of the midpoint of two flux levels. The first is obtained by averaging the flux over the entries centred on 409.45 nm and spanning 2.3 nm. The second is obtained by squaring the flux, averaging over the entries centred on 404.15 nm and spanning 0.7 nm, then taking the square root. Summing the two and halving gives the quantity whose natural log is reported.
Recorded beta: 2.22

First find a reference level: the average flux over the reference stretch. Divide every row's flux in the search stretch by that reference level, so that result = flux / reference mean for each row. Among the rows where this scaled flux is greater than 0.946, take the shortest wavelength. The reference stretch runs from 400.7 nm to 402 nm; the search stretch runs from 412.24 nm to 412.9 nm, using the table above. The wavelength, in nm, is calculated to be 412.479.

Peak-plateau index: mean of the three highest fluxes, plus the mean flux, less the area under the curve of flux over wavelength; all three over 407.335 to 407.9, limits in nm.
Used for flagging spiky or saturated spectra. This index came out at 12.9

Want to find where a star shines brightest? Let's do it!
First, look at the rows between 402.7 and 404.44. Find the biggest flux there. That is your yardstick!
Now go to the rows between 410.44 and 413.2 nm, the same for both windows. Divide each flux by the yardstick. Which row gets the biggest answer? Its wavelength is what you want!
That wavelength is 411.152 nm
